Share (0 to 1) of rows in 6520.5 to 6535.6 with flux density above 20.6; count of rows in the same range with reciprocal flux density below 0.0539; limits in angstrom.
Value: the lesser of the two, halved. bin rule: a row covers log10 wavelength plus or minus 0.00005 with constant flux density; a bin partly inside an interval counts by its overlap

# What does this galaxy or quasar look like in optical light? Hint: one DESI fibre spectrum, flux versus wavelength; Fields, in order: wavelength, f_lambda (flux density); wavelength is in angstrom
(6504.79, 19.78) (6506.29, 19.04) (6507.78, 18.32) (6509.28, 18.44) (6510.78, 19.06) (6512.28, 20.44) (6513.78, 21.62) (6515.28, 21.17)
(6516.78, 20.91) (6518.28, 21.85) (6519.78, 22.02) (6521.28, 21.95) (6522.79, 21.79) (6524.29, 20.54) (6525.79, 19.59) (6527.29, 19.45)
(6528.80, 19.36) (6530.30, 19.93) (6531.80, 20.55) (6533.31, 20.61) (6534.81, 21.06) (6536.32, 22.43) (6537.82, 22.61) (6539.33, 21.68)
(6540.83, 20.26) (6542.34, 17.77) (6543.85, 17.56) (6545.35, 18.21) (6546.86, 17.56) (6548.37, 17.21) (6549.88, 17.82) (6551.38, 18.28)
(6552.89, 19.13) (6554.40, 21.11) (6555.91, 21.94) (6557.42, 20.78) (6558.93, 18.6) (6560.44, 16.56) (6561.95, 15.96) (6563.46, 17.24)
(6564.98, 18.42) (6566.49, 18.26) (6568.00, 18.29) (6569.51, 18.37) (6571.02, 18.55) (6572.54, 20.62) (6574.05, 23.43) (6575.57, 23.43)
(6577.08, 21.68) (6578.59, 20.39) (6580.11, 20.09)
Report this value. 0.20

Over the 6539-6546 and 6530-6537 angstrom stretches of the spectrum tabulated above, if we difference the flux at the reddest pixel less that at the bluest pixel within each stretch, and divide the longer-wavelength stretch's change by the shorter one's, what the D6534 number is -1.4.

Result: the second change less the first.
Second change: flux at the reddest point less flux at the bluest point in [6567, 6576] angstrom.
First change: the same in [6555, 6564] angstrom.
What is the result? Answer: 10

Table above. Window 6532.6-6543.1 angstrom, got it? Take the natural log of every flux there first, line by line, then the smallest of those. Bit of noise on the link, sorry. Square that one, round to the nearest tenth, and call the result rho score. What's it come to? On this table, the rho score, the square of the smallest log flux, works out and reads 8.3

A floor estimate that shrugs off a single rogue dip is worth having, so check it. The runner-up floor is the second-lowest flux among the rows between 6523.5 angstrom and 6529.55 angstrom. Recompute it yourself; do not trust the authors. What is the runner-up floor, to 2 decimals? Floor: 19.45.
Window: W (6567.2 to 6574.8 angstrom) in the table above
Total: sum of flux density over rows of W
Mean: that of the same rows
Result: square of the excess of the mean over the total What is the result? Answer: 6306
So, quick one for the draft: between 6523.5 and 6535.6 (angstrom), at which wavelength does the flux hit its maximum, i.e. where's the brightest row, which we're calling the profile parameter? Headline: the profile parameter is 6534.81 angstrom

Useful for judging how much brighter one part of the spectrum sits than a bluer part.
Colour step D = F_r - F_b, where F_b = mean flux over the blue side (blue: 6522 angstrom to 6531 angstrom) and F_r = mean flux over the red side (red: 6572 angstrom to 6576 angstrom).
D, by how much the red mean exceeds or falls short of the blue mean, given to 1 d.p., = 2.4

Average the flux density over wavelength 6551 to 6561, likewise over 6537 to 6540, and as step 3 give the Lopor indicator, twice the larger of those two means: 44.3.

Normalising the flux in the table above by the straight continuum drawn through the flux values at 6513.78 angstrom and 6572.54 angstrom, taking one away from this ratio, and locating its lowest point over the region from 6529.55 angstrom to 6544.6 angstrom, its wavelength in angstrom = 6543.85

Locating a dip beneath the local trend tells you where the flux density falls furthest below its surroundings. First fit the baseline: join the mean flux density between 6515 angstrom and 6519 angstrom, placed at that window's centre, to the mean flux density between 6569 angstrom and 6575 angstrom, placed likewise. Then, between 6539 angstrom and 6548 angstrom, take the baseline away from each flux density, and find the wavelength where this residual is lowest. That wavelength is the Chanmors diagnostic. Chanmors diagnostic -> 6543.85 angstrom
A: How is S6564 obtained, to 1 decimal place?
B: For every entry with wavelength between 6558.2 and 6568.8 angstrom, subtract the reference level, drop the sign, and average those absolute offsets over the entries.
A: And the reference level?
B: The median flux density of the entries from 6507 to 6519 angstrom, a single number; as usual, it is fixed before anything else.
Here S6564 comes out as 3.1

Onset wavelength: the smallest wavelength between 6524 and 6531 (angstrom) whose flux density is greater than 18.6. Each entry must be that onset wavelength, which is 6524.29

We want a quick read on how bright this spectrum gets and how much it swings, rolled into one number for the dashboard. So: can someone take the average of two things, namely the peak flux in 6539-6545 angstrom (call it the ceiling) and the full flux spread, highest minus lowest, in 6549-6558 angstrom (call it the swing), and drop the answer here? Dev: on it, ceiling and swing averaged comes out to 12.9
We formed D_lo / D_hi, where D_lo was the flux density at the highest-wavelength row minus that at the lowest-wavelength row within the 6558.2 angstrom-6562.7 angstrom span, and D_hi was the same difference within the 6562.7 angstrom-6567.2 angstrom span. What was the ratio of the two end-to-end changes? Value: -2.6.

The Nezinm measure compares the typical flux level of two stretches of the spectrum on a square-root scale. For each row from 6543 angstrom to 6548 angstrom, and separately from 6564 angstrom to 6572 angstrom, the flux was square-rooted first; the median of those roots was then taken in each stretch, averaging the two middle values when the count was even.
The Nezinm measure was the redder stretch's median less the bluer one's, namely 0.10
